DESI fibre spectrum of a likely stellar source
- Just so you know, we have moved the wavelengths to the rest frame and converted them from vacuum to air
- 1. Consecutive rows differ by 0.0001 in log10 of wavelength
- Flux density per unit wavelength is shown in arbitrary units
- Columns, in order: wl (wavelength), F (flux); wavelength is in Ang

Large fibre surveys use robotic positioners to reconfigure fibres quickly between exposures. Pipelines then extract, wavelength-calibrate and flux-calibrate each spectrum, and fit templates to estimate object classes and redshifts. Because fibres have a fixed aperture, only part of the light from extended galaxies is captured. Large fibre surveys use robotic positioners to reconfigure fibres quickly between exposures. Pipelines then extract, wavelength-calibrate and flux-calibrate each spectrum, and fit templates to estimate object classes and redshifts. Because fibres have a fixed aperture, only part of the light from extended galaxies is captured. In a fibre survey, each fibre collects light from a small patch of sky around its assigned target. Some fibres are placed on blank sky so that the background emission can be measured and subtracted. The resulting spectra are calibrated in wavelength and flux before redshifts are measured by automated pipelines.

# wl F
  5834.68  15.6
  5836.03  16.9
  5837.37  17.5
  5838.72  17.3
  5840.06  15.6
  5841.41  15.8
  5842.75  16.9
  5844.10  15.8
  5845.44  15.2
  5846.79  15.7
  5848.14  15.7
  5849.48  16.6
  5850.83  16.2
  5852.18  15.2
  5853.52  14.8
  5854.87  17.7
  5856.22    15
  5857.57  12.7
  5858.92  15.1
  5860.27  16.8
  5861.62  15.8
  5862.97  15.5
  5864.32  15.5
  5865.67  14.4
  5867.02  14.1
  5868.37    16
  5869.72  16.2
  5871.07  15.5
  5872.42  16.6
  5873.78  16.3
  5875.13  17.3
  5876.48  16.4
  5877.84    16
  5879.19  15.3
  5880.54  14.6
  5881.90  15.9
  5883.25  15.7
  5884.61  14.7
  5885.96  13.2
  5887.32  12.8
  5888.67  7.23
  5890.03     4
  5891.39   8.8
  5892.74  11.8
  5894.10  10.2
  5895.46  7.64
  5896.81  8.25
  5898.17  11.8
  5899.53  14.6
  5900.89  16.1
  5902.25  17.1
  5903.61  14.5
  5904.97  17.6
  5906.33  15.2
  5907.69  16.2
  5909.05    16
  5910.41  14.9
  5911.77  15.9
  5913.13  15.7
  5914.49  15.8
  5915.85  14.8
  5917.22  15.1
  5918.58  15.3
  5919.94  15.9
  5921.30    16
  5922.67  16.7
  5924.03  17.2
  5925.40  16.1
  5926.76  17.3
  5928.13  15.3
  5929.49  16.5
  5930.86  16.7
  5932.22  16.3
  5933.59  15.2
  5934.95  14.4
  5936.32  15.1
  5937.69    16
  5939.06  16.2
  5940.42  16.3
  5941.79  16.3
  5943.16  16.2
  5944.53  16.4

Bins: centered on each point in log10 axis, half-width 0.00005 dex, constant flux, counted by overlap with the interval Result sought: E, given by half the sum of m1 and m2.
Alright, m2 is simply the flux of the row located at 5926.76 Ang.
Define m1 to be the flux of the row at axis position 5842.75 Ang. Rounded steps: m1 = 16.9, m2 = 17.3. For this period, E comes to 17.1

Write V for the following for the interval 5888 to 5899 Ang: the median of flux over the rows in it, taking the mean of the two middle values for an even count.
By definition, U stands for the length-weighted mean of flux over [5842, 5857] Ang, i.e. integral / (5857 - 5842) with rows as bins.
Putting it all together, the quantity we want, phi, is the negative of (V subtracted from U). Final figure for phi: -7.3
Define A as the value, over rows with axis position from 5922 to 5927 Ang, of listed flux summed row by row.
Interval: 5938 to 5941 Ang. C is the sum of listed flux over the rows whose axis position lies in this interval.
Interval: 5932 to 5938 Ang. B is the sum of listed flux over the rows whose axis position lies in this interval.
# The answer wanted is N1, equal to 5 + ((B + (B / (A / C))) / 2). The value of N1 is 62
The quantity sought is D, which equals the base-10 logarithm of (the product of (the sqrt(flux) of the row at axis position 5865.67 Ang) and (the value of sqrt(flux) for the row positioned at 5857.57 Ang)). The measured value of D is 1.131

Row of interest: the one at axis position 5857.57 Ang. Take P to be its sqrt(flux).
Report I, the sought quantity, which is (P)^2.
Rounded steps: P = 3.6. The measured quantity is 12.7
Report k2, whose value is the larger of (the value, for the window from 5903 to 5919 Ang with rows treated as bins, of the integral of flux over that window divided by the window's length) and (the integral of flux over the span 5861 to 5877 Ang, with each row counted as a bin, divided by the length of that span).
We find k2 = 15.8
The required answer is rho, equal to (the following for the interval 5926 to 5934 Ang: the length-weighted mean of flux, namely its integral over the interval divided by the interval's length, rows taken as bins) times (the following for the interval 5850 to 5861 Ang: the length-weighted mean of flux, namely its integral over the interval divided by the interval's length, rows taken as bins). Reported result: 251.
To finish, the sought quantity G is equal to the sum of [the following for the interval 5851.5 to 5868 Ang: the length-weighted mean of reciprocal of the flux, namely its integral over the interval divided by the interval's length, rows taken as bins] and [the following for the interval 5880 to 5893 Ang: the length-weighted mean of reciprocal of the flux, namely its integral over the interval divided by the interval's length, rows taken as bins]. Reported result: 0.17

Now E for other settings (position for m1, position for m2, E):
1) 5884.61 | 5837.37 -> 16.1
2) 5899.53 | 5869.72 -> 15.4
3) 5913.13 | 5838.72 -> 16.5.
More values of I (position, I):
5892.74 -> 11.8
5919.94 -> 15.9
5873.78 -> 16.3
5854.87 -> 17.7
